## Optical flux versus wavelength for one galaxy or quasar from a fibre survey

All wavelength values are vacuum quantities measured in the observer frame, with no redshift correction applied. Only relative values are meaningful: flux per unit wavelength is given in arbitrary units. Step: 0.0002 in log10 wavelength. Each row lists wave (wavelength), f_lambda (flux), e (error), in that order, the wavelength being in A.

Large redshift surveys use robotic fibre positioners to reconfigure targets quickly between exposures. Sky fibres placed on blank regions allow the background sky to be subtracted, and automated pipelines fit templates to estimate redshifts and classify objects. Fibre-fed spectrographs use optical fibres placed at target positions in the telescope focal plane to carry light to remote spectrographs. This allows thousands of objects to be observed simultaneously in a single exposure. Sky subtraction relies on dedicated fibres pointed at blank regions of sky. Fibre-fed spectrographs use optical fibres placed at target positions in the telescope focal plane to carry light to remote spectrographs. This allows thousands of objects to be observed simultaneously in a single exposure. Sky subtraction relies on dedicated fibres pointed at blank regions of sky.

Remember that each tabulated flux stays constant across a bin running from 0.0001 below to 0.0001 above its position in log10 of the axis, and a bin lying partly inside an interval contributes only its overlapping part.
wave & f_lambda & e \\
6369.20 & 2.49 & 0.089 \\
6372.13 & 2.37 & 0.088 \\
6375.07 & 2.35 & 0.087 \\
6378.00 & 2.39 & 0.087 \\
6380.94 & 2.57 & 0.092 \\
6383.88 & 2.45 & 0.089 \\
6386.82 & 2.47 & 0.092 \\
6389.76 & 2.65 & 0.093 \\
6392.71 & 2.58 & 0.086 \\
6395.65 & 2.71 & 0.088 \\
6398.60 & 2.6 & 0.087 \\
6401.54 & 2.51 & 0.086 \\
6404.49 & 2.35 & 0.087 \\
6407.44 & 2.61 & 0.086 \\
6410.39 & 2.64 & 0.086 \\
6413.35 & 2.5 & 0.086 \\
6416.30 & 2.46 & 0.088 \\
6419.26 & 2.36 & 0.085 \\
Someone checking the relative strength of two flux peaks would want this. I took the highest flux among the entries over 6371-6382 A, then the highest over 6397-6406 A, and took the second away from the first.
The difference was -0.03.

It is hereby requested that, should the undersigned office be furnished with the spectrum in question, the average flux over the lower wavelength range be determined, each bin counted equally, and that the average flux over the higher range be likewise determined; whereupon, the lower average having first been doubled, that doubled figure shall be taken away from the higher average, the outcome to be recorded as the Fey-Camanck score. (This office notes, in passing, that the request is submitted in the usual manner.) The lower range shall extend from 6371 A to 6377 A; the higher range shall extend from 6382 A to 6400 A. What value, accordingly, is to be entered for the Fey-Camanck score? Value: -2.1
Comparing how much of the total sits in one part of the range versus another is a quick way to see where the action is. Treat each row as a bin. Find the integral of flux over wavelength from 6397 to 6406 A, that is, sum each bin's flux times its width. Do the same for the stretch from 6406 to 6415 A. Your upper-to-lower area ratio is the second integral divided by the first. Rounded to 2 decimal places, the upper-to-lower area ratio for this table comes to 1.04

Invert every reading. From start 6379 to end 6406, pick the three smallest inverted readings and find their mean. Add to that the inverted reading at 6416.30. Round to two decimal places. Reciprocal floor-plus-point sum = 0.78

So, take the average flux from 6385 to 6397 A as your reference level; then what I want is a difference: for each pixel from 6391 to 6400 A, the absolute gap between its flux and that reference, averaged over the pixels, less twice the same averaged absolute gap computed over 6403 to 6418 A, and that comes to -0.17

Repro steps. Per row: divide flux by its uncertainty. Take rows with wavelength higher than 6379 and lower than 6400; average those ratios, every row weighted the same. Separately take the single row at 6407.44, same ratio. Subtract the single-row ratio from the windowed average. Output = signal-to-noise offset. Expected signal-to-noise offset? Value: -1.6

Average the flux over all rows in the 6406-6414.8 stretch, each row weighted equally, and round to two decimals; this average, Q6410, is 2.58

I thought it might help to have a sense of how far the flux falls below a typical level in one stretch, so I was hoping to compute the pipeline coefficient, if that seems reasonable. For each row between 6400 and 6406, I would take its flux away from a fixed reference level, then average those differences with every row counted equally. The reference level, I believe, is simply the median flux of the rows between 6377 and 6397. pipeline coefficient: 0.14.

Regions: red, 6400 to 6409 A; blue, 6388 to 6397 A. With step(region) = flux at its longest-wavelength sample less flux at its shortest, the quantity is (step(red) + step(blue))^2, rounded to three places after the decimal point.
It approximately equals 0.026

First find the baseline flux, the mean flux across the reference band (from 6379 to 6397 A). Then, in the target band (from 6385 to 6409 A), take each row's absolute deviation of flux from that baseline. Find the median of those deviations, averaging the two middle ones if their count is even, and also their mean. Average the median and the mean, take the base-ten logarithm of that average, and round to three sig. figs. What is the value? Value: -1.11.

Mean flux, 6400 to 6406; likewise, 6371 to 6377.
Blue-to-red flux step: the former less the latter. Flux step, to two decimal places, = 0.07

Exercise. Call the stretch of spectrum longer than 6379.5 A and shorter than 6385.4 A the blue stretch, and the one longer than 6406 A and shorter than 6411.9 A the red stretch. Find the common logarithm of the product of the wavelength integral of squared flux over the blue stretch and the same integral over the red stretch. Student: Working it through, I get 3.18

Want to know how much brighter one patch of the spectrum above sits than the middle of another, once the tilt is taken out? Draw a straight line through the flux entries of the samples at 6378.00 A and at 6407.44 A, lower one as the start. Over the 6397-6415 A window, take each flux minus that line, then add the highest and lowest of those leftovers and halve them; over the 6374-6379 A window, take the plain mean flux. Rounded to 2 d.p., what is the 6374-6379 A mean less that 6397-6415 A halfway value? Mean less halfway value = 2.46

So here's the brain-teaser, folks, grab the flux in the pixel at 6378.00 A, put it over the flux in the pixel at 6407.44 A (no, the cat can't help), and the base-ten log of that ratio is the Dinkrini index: -0.04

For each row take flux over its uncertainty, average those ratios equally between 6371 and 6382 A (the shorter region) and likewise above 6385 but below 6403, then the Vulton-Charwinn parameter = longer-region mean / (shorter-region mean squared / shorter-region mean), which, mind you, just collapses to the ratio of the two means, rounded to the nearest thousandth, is 1.068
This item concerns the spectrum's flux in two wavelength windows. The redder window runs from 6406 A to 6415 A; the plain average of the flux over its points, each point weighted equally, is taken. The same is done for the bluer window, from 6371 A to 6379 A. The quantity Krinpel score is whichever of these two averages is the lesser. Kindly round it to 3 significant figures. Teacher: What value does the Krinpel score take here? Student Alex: 2.37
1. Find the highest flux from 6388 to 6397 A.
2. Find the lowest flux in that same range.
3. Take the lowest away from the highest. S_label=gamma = 0.13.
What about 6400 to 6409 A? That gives 0.26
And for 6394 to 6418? 0.36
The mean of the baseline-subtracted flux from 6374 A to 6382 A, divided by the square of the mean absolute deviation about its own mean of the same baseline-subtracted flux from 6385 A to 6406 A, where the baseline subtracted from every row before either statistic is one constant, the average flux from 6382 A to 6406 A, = -12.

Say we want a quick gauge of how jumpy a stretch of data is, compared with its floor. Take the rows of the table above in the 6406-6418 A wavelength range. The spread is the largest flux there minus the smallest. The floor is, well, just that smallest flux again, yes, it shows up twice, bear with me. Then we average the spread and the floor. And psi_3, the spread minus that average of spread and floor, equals -1.14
